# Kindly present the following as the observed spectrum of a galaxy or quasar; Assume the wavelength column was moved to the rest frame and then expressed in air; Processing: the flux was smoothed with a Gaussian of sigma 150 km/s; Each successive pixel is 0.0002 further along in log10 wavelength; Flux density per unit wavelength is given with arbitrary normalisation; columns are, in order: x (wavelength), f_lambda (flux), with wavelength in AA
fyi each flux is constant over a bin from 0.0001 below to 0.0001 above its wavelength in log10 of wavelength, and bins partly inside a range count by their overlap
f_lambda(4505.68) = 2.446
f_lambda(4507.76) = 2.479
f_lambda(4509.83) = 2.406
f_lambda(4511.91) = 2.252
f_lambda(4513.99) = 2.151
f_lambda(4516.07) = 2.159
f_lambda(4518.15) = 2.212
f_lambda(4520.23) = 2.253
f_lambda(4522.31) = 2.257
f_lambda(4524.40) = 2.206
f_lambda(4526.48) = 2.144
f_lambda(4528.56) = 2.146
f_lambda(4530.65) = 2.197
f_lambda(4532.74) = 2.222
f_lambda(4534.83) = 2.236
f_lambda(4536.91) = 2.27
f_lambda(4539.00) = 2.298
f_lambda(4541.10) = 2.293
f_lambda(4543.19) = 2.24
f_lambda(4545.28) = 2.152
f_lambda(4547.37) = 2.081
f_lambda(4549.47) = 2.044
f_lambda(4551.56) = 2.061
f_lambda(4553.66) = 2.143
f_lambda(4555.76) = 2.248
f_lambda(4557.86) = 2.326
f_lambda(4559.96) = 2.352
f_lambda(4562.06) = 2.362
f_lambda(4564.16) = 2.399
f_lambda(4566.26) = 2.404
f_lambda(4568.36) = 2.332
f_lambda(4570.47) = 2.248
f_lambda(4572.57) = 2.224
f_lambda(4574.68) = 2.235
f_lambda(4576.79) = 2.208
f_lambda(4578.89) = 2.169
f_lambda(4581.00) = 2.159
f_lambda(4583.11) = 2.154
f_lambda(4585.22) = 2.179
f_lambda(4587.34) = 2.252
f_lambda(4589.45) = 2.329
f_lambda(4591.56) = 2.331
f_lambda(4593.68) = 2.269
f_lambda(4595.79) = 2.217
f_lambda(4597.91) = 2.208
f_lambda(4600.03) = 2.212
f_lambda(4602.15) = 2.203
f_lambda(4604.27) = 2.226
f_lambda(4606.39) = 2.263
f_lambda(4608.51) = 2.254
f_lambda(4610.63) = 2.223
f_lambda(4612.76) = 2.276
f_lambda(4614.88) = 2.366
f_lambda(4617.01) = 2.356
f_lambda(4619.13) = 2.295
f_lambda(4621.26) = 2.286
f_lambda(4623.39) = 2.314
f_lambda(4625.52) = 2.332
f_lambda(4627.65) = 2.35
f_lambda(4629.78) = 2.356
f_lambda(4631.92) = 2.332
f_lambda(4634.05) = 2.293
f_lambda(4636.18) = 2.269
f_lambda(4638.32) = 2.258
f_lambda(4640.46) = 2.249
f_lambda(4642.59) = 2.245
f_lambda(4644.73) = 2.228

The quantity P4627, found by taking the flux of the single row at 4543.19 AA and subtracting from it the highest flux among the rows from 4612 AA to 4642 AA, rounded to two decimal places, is -0.13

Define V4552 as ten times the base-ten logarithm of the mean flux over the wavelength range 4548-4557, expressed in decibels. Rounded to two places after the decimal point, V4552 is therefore 3.27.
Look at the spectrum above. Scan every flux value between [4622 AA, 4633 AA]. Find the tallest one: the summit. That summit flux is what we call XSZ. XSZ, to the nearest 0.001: 2.356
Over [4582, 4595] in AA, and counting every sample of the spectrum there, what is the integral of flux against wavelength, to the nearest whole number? 29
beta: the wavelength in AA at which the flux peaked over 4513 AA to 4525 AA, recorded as 4522.31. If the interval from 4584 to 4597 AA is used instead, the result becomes 4591.56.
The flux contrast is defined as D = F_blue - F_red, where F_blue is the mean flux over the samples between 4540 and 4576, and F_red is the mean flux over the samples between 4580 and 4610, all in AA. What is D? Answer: 0.011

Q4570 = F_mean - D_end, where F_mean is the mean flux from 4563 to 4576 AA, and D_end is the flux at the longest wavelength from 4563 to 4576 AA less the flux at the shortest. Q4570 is 2.47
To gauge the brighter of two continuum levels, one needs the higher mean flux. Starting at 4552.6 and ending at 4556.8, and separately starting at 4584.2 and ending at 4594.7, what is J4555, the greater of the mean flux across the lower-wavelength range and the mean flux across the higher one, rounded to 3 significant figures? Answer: 2.27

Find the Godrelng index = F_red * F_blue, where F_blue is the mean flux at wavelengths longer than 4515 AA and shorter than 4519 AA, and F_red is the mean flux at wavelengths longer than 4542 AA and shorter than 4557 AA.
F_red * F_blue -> 4.7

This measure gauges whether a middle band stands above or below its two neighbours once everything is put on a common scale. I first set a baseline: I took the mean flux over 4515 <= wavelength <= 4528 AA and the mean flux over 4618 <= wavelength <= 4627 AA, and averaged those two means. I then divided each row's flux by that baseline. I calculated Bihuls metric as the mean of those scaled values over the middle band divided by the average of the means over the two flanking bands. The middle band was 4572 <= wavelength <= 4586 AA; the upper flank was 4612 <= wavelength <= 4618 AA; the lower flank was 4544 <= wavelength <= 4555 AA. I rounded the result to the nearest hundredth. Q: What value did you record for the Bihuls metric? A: 0.99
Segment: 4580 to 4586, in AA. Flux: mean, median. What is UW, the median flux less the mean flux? -0.005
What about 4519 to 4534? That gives 0.002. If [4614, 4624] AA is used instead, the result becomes -0.009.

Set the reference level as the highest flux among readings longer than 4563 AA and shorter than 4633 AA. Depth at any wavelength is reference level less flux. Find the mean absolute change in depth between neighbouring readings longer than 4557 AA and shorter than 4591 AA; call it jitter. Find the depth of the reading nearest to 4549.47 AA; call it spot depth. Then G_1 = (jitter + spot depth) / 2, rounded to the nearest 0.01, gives 0.20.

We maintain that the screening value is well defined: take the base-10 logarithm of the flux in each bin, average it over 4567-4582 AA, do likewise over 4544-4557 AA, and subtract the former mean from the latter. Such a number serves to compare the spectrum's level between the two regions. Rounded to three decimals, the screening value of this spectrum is -0.021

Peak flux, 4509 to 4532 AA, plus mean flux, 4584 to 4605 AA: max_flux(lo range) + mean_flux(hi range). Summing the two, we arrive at 4.65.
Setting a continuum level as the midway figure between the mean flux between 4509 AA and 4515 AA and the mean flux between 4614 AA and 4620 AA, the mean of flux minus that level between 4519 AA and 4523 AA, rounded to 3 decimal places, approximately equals -0.049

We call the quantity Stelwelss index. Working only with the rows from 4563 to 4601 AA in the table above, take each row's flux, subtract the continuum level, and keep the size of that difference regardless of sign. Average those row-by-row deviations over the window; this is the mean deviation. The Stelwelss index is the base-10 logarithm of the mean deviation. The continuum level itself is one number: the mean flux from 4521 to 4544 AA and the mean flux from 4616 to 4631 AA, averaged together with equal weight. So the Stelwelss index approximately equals -1.15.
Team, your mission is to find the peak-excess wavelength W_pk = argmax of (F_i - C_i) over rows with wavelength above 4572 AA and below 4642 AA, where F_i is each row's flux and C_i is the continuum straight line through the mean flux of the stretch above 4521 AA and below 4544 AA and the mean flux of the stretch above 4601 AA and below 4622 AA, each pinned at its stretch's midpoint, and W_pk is 4614.88 AA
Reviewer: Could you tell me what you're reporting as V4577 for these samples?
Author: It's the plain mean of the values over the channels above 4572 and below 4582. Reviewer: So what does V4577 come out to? 2.20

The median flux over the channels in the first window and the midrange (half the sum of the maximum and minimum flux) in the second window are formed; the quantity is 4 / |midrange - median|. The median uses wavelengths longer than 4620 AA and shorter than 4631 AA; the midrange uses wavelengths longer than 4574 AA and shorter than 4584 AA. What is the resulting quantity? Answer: 29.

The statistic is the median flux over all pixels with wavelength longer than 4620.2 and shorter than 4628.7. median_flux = 2.32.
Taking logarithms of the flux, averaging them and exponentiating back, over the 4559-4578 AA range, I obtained 2.31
